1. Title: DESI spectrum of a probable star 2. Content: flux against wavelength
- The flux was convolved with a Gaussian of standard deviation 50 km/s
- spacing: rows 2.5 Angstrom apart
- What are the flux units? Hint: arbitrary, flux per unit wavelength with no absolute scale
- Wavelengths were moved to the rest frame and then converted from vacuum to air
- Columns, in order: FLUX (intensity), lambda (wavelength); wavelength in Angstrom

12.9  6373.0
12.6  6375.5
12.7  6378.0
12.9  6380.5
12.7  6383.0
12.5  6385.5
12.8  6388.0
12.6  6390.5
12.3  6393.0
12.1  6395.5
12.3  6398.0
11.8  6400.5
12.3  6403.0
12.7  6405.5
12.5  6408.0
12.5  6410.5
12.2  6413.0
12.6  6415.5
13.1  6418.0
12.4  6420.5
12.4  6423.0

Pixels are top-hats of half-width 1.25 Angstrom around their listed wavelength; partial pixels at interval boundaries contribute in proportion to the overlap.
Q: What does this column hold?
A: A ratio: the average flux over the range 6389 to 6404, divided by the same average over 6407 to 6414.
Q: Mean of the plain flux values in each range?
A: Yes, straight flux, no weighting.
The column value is 0.987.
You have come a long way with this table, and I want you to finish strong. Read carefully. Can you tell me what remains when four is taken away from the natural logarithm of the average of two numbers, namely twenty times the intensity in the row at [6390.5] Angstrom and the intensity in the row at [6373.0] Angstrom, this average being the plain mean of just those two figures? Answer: 0.886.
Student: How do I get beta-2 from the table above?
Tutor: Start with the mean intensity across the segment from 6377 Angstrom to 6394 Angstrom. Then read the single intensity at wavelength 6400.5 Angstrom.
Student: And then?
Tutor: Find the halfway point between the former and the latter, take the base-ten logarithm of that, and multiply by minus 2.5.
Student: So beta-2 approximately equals -2.72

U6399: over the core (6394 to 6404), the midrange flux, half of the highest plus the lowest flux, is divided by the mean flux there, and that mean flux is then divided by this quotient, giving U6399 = 12.20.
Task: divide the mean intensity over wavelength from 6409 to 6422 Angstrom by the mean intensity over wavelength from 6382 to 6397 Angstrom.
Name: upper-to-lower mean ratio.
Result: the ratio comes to 1.00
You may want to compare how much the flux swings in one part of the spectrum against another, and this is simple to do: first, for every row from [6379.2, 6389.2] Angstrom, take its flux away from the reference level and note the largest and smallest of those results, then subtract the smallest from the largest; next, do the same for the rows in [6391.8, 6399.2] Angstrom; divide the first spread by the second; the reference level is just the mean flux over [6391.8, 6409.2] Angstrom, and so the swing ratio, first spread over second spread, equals 2.00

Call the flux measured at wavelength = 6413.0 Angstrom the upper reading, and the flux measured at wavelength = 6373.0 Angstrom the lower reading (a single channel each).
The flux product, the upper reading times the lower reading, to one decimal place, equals 157.4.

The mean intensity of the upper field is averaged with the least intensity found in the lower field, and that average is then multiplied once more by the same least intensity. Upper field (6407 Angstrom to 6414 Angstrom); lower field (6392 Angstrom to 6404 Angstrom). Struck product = 142.8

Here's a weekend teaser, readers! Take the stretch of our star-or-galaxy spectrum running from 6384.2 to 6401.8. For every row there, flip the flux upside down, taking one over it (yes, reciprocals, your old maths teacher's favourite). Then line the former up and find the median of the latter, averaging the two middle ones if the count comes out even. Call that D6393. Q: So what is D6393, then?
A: 0.0813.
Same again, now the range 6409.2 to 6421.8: 0.0800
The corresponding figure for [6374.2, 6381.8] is 0.0787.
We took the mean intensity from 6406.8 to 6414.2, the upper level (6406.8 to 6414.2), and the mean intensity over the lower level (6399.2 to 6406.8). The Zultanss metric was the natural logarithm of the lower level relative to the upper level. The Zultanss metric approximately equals -0.01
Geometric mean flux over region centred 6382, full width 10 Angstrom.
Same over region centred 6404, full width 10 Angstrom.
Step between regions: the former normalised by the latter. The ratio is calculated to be 1.031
